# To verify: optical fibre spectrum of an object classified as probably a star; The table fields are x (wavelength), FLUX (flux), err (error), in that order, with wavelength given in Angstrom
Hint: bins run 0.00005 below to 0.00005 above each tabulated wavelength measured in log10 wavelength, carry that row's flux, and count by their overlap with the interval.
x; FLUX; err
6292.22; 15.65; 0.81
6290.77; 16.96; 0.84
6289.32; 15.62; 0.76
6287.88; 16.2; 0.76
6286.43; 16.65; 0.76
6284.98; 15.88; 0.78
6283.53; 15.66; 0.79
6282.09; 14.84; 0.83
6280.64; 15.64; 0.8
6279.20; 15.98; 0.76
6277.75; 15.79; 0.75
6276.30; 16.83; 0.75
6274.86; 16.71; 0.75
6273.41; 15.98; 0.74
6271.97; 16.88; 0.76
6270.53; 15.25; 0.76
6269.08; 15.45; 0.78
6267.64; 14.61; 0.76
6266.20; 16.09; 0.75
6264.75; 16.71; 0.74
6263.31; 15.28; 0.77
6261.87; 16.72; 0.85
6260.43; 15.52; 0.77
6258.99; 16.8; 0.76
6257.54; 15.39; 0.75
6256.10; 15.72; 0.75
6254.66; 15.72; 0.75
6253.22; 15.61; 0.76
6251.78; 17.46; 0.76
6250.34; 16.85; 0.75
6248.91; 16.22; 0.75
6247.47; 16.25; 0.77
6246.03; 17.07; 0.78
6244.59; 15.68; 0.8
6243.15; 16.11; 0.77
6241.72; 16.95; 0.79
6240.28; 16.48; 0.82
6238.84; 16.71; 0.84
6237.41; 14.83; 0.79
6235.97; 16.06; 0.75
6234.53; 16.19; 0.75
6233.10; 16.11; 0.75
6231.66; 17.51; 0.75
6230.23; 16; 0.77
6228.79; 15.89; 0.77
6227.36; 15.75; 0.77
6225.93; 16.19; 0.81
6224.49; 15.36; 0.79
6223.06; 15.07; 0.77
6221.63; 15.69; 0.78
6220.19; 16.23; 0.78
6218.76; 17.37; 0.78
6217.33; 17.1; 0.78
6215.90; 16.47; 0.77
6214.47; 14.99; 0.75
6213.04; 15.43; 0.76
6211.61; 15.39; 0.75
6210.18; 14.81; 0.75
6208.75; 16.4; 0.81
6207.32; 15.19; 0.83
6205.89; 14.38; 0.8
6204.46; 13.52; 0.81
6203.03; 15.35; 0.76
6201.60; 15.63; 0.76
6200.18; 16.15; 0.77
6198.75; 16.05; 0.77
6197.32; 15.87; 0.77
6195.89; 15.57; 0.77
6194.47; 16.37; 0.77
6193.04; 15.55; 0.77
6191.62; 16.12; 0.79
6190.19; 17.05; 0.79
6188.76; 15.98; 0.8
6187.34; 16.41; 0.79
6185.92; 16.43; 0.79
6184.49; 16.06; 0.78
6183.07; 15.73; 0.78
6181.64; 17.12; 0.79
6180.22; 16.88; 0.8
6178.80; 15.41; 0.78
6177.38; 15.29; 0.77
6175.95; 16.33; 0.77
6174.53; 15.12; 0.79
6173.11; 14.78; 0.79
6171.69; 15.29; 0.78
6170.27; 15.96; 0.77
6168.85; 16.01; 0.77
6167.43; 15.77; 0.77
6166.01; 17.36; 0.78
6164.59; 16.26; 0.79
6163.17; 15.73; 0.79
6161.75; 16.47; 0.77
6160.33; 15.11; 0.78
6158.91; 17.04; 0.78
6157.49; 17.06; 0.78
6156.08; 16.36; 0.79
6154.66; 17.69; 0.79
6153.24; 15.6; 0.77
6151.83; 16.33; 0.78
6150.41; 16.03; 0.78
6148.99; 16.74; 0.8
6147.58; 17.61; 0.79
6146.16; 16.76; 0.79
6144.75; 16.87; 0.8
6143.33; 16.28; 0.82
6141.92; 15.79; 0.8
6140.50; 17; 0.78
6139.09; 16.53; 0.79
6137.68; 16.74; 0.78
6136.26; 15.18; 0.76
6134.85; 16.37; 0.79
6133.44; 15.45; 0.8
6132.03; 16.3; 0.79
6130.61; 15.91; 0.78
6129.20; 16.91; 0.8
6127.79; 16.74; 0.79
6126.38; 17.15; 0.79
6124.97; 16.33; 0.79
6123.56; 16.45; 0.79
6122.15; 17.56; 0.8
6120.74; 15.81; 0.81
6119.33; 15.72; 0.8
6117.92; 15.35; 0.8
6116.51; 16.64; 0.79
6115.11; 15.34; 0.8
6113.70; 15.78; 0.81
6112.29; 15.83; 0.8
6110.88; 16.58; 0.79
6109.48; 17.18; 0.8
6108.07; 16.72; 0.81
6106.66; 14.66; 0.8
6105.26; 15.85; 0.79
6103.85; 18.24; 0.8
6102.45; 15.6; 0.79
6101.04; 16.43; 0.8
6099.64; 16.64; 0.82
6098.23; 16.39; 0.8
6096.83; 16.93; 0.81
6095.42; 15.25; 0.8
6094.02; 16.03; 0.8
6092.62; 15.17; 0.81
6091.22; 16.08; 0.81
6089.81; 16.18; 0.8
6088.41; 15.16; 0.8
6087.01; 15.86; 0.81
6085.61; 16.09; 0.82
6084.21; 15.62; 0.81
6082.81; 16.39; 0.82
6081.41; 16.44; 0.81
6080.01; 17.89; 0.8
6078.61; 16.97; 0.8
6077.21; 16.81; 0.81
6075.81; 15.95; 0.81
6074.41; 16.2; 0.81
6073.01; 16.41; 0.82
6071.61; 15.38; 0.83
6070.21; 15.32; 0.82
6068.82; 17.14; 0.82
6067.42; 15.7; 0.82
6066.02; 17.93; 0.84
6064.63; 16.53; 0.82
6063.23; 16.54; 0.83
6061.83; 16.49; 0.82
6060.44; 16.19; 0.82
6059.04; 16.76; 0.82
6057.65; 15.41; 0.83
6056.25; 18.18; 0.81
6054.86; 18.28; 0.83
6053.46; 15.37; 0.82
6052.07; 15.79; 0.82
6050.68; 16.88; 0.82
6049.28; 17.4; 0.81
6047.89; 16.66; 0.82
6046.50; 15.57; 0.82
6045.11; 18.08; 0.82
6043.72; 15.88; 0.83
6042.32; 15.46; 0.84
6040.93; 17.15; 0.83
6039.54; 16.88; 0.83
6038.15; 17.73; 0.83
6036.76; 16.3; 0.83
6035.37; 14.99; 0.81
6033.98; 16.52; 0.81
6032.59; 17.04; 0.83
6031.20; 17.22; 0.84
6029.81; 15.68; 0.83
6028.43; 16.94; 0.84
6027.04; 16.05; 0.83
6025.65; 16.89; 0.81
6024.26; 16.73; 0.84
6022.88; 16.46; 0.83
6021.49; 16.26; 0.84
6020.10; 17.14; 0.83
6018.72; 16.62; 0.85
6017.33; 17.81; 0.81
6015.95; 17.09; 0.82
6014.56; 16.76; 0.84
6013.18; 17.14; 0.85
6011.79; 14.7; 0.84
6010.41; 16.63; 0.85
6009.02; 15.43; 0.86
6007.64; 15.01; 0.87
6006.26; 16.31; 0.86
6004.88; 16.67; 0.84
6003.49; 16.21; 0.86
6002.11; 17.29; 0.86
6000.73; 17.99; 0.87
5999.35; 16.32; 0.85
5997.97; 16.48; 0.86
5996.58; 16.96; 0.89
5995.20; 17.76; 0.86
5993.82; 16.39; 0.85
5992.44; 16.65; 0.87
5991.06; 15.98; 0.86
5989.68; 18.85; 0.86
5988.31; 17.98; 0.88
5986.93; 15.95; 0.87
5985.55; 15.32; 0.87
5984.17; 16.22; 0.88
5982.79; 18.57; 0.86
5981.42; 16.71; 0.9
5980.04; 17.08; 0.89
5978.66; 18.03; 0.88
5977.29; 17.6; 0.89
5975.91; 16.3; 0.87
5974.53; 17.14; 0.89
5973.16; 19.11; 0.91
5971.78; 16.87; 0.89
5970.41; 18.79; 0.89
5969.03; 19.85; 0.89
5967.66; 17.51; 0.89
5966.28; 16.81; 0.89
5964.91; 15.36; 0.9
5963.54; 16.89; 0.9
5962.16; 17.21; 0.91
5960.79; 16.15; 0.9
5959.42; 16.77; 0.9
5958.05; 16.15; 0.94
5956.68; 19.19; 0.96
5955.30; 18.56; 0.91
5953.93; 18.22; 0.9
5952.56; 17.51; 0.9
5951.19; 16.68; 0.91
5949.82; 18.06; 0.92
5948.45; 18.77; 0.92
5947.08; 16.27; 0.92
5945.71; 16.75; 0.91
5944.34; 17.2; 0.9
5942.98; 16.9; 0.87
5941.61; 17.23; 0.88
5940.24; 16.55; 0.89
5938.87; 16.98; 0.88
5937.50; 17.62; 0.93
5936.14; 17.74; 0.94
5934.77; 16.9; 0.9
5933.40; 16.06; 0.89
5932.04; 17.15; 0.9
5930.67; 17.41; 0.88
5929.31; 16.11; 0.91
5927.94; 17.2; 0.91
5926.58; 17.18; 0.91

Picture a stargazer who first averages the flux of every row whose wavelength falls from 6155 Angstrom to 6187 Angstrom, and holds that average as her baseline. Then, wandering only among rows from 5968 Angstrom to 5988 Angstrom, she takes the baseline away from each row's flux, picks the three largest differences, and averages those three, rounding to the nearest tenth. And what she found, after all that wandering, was 3.2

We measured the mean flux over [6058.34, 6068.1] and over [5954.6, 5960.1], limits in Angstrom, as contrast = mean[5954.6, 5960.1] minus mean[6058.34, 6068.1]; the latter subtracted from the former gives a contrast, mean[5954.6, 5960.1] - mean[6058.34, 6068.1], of 1.1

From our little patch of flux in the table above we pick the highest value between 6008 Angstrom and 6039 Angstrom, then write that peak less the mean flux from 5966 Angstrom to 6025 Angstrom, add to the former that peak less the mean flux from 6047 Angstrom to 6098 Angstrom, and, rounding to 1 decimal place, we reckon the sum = 2.3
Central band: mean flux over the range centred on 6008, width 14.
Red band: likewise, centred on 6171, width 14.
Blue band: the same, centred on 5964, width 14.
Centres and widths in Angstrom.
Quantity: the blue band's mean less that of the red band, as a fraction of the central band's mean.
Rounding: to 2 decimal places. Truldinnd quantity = 0.08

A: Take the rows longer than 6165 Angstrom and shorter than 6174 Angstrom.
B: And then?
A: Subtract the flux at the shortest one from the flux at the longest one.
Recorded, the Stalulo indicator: -2.6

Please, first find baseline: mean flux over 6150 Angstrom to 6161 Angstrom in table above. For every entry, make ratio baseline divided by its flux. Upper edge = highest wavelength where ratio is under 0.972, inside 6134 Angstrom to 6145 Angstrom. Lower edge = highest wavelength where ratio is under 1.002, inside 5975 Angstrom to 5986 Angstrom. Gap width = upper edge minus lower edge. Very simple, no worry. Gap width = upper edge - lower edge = 157.7 Angstrom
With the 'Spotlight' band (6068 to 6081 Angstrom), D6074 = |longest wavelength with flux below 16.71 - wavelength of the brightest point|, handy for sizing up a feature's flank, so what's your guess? 4.2 Angstrom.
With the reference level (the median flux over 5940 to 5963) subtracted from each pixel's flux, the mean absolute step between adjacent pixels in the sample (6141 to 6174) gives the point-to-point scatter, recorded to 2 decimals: 0.80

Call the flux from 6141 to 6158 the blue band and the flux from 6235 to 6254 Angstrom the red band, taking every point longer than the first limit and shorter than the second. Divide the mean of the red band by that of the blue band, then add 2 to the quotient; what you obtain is 2.98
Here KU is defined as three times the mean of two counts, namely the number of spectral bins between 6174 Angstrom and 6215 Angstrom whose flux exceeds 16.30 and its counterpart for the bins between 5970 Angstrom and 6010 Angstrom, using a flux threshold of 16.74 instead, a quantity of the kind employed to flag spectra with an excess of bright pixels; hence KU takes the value 33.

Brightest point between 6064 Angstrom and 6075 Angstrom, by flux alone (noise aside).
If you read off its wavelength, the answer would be 6066.02 Angstrom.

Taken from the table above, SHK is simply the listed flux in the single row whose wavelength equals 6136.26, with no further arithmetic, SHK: 15.18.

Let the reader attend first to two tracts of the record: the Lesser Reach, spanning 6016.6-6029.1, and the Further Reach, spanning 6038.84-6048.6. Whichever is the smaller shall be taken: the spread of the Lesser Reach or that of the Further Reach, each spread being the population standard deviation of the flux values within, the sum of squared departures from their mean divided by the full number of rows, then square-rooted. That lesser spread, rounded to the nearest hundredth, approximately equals 0.49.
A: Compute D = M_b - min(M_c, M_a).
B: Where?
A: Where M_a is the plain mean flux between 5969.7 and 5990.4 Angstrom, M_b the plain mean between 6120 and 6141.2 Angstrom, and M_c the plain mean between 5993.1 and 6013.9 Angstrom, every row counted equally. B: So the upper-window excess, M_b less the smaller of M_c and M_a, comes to -0.06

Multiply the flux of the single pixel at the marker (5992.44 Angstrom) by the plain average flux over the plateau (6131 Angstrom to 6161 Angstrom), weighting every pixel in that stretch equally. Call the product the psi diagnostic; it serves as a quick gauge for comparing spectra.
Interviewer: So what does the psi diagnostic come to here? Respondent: 273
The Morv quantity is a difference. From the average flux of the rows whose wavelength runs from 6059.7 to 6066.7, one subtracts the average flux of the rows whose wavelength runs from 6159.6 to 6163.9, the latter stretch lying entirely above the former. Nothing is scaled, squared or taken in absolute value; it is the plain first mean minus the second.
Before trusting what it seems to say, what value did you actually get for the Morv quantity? 1.0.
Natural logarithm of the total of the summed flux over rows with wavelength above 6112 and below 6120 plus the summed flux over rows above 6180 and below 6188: 5.26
